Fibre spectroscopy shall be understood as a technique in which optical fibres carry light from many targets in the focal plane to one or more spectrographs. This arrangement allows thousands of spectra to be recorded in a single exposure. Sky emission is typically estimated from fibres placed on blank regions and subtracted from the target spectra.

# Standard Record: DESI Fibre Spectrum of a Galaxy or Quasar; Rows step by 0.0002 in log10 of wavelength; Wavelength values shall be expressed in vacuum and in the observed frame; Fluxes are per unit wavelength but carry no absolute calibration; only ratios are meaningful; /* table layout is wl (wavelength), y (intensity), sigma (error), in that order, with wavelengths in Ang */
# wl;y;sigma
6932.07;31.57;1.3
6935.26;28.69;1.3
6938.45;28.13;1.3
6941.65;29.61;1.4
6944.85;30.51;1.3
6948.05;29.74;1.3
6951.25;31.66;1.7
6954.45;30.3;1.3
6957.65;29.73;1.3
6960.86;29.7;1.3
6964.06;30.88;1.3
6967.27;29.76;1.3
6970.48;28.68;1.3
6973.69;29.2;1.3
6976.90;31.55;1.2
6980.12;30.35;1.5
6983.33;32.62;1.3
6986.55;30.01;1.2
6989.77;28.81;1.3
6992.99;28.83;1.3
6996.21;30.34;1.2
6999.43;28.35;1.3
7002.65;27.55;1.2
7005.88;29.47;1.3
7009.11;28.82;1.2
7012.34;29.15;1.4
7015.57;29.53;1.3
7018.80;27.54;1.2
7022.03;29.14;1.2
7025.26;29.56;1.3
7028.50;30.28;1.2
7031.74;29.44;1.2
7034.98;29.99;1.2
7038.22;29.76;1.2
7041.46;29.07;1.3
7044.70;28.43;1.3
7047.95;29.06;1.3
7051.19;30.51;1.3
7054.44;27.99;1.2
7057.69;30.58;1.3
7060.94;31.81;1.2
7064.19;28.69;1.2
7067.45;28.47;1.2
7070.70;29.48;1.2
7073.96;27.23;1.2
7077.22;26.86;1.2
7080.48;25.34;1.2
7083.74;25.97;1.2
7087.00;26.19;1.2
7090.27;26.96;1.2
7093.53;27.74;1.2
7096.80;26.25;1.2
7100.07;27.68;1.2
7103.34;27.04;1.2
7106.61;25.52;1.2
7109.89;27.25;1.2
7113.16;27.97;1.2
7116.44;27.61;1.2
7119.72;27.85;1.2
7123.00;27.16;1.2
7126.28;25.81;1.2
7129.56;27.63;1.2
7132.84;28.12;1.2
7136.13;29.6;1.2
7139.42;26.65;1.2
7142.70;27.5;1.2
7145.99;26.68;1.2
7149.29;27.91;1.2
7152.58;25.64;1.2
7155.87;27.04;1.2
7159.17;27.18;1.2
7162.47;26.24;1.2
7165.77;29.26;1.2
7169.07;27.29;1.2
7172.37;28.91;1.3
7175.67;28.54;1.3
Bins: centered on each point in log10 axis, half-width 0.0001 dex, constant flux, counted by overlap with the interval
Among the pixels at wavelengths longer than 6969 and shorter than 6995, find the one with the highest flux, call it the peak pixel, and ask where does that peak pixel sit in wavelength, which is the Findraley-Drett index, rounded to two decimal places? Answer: 6983.33 Ang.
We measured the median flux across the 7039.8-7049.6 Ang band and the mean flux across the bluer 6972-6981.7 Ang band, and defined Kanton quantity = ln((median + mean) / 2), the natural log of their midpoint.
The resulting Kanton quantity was 3.39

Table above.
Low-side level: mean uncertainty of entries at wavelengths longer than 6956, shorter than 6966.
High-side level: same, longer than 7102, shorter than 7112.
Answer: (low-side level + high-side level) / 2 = 1.25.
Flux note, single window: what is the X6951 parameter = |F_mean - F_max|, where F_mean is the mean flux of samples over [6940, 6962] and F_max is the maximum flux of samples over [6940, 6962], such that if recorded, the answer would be 1.5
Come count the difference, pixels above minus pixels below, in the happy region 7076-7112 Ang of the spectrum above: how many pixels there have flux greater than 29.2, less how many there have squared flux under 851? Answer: -11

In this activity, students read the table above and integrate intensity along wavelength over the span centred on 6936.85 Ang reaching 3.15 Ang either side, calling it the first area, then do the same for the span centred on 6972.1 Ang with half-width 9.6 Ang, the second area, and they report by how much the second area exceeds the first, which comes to 398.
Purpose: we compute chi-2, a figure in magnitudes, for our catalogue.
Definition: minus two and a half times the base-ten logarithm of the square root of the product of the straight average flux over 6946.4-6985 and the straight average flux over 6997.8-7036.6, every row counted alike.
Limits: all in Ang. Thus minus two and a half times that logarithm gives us -3.68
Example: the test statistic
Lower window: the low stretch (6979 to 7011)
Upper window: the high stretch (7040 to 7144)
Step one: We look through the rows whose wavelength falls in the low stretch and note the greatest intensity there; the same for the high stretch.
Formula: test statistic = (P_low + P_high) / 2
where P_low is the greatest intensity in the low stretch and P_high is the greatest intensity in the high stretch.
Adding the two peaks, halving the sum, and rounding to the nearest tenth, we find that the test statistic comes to 32.2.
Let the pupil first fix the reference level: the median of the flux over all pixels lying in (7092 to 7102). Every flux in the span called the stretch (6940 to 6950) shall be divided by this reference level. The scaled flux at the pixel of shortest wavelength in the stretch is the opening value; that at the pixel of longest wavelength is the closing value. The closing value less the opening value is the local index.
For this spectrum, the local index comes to 0.00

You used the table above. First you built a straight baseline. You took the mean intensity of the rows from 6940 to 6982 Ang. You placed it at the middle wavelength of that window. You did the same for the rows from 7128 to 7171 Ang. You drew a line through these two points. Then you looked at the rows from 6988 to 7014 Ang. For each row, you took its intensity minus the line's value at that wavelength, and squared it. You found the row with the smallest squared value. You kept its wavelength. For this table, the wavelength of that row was 7005.88 Ang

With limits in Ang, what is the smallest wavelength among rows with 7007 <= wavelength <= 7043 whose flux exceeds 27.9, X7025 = 7009.11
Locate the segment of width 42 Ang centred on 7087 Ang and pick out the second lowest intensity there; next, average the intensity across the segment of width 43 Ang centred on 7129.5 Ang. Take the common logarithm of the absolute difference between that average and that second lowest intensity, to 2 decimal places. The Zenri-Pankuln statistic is 0.30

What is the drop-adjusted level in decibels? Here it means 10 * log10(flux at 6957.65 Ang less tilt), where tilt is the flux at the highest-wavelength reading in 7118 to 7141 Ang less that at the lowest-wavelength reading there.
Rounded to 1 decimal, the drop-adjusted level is 14.9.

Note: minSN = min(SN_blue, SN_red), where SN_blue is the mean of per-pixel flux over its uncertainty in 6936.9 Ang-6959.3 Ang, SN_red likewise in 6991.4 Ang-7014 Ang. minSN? 22.0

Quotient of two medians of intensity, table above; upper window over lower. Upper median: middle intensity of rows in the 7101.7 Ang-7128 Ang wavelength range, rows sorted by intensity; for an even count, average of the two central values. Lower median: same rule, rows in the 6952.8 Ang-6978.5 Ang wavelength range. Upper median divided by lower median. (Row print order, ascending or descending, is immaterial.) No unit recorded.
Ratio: 0.91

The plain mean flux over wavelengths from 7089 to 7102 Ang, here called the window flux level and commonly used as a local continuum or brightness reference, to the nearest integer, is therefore 27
